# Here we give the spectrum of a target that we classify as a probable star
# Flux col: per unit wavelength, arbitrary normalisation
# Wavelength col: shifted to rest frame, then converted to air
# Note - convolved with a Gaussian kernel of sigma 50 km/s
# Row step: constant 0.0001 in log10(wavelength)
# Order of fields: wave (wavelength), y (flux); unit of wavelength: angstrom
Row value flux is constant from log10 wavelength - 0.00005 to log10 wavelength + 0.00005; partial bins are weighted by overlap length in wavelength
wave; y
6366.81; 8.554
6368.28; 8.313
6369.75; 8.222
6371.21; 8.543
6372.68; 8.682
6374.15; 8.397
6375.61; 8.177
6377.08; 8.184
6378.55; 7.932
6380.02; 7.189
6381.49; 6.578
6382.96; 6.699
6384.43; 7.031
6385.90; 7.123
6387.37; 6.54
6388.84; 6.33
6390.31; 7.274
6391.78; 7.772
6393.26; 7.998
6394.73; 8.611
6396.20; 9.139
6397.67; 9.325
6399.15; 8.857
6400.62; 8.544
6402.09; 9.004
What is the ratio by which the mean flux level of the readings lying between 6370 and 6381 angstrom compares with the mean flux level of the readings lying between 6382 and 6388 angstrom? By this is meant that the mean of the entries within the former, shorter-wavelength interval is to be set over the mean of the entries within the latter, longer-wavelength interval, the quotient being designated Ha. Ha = 1.19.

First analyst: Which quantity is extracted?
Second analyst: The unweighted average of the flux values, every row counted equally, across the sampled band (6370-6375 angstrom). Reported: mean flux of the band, 8.5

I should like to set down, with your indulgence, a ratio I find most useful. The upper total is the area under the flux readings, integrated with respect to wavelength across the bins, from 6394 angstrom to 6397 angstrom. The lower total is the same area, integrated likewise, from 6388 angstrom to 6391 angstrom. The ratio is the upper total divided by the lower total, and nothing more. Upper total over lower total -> 1.3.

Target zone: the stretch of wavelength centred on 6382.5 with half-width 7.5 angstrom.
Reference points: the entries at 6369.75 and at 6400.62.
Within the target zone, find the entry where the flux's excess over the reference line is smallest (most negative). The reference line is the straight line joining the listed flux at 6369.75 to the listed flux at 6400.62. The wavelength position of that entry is 6388.84 angstrom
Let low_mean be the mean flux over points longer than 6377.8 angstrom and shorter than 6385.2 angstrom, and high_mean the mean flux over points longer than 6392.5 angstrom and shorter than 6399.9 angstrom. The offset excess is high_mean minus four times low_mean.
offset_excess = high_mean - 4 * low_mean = -19.6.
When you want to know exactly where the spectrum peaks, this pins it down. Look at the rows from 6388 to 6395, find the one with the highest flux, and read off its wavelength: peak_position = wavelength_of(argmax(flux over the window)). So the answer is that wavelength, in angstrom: 6394.73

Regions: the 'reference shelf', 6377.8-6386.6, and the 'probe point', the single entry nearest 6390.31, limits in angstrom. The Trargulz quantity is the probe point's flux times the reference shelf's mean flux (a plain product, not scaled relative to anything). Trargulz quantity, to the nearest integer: 52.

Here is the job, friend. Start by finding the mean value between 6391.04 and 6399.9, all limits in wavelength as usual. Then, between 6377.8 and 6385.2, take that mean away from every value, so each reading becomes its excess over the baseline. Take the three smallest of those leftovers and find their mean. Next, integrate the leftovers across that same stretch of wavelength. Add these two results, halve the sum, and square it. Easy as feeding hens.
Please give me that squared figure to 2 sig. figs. 43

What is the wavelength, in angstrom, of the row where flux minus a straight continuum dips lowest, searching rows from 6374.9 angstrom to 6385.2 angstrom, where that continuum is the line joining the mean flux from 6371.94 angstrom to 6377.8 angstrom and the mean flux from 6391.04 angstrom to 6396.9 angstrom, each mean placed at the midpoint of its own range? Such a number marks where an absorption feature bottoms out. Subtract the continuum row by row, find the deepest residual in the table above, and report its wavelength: 6381.49 angstrom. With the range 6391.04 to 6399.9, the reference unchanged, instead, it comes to 6391.78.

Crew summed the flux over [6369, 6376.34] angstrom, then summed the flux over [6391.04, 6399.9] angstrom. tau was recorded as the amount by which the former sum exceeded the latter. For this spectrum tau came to -10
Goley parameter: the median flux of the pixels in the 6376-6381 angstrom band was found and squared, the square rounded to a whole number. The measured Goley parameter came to 63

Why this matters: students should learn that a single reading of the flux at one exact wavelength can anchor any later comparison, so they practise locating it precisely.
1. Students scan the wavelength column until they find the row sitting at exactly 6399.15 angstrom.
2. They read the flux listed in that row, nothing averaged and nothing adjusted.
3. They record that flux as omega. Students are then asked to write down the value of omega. 8.857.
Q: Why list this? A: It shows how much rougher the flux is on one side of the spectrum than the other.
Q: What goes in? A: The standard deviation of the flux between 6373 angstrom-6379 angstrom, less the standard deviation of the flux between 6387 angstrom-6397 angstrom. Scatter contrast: -0.8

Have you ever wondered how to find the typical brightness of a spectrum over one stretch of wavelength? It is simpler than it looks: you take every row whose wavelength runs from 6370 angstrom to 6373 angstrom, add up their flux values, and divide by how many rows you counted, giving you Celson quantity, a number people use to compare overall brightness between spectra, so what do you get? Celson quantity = 8.6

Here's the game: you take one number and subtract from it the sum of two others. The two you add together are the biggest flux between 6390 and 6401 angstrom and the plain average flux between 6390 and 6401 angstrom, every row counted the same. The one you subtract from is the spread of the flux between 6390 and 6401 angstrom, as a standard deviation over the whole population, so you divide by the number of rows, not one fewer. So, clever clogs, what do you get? -17.1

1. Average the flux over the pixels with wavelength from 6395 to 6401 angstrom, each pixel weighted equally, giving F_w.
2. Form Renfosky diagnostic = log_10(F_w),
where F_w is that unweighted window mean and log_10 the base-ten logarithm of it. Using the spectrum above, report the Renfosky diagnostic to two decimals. 0.95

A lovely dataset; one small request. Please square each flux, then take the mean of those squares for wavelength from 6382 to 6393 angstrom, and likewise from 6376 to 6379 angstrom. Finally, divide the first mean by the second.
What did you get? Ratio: 0.75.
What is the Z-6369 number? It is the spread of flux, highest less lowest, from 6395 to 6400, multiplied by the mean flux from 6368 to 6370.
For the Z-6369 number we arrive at 3.9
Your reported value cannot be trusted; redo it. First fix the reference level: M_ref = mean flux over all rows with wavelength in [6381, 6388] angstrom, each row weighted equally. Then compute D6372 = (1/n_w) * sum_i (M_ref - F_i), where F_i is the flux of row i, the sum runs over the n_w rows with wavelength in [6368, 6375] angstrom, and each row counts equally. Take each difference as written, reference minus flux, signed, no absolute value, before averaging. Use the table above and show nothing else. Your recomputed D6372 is -1.6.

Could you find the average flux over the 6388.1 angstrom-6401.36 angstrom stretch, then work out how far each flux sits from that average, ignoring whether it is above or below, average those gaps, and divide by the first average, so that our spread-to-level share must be 0.093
